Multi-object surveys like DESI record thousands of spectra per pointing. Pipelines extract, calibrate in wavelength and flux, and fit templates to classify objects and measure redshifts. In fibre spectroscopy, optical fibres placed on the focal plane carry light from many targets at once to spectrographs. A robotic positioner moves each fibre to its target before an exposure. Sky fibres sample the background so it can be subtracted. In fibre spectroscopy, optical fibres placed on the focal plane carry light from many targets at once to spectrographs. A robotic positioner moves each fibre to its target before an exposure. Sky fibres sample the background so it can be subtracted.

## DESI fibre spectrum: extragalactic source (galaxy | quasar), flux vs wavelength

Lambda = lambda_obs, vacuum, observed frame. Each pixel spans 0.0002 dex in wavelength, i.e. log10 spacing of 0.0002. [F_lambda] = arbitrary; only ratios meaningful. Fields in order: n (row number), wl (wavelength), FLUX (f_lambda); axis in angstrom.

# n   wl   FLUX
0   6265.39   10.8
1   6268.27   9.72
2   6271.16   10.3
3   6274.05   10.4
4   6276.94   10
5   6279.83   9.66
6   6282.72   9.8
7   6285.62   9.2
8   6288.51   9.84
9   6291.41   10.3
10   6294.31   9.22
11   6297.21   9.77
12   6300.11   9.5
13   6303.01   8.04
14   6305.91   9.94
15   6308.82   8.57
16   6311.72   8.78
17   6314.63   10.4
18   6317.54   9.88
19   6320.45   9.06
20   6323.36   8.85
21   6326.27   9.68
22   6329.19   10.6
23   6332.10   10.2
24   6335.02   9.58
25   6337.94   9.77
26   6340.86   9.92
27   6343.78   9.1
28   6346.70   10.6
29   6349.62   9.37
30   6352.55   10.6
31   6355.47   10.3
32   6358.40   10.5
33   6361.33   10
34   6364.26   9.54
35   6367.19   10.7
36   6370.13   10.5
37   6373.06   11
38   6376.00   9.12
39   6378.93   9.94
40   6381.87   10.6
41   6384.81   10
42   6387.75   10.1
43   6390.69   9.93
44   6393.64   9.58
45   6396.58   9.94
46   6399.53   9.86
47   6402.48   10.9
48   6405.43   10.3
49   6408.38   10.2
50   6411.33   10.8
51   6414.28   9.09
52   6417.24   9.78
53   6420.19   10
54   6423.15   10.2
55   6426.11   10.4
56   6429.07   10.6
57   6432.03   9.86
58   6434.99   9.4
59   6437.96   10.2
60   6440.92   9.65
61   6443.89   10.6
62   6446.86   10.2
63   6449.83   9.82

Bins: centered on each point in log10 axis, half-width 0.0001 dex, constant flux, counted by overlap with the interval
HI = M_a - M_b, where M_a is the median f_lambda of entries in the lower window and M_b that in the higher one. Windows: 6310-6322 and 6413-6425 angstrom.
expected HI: -0.42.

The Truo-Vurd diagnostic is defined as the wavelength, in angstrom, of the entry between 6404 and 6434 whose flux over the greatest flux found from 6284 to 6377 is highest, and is 6411.33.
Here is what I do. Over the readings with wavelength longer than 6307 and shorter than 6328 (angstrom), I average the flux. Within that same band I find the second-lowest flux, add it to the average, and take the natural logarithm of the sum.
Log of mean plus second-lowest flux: 2.90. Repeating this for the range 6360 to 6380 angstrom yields 2.98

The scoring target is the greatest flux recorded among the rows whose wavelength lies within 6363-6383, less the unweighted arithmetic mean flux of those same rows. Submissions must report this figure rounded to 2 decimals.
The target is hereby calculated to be 0.80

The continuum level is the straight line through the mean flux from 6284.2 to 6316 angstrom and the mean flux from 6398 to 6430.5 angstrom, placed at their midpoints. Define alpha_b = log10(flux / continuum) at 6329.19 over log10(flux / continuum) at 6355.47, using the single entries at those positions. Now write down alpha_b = 1.9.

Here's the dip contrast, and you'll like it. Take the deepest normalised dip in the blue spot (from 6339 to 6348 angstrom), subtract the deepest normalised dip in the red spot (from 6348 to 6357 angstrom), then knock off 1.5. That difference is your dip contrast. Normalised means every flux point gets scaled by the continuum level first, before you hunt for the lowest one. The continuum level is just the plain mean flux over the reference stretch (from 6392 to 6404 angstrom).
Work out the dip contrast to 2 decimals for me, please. -1.53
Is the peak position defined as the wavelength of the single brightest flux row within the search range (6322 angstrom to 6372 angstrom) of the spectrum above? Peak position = 6367.19 angstrom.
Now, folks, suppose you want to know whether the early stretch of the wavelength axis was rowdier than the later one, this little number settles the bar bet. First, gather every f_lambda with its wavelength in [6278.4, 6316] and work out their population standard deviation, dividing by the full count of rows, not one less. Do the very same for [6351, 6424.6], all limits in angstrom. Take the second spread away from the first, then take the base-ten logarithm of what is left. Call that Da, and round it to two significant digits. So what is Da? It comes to -0.78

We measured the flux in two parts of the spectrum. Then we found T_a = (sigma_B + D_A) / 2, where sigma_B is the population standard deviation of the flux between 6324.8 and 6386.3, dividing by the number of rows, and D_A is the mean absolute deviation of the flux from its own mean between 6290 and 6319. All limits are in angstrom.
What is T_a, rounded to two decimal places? 0.58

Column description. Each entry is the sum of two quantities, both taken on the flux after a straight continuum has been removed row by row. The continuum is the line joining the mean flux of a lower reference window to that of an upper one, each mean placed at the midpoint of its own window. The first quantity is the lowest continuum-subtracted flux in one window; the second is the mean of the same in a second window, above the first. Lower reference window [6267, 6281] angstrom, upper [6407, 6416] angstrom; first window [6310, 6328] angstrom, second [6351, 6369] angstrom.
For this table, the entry -1.0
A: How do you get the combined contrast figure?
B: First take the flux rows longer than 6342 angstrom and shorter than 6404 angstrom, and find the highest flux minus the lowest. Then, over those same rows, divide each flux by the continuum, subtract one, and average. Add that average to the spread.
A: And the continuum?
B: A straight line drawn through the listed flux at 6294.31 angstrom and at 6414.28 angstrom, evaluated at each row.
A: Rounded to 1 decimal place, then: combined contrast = 2.0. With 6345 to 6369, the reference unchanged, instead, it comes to 1.4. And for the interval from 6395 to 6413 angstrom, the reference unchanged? 1.2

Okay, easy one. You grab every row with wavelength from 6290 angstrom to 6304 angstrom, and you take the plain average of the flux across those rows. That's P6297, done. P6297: 9.4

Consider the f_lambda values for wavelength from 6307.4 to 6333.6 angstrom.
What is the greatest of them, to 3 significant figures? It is 10.6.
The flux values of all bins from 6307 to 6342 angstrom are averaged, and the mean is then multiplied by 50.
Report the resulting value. 480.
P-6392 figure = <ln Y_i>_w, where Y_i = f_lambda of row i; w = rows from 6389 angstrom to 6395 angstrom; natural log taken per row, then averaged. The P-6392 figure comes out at 2.28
